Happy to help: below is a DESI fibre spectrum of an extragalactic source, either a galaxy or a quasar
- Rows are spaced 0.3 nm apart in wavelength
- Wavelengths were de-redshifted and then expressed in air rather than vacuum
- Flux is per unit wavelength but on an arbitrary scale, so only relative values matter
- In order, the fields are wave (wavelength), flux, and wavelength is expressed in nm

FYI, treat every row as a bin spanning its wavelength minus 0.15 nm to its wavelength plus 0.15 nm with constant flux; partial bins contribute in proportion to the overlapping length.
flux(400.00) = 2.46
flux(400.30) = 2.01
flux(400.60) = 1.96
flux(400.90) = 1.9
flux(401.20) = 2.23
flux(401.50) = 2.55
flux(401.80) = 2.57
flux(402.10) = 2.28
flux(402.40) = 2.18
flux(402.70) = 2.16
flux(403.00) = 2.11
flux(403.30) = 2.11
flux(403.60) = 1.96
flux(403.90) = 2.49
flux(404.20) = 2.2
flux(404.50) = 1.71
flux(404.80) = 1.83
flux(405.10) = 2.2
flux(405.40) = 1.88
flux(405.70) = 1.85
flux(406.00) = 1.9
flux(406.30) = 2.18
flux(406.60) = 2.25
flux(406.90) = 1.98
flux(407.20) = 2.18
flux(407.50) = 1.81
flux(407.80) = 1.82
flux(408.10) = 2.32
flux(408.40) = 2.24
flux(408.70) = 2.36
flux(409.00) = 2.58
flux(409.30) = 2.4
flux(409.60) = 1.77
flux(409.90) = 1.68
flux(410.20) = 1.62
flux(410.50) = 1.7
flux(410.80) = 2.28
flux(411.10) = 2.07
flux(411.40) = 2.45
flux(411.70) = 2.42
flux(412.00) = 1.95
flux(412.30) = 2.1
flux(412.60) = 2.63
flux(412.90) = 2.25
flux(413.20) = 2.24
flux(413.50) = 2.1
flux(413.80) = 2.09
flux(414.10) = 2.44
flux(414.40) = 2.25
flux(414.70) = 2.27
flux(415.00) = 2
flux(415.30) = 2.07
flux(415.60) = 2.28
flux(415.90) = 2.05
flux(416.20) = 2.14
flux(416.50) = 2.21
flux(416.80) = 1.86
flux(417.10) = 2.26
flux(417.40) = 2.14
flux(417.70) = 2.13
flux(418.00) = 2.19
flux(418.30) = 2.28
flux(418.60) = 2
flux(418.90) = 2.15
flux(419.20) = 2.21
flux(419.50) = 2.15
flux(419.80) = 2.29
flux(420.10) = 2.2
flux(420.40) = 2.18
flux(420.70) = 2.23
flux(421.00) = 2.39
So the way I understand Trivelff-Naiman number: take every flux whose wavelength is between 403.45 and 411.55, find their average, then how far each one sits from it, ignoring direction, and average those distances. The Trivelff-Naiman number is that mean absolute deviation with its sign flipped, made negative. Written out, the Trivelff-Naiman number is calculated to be -0.245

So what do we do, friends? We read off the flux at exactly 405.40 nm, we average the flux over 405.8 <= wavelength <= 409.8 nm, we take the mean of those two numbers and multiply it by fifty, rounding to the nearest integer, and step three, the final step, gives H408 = 100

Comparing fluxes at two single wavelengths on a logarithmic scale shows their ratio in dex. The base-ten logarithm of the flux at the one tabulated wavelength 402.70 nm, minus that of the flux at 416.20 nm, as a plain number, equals 0.00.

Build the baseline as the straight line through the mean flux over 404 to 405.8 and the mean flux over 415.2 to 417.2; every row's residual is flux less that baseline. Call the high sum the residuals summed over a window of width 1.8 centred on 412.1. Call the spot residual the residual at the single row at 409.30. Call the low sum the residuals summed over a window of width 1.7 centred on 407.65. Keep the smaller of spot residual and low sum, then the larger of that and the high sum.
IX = 1.4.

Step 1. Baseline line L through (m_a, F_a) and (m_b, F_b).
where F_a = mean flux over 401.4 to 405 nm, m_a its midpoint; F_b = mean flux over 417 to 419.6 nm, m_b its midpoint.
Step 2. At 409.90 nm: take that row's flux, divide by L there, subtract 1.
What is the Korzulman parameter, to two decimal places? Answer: -0.23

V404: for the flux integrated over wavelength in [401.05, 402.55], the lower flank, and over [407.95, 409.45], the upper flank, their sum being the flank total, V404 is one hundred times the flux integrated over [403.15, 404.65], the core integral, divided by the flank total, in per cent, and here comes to 44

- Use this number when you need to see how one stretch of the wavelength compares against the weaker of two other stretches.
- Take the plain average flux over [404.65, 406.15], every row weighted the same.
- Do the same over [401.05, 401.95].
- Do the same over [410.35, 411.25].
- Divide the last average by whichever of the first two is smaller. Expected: 1.04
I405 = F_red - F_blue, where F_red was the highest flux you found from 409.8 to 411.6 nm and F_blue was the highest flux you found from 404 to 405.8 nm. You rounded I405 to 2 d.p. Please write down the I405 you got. 0.25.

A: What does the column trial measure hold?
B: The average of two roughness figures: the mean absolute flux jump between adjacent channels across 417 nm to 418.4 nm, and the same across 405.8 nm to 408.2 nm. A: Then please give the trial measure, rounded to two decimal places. 0.16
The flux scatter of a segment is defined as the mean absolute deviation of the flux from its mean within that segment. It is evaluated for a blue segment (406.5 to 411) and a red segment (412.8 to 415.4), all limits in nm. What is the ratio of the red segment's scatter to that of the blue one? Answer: 0.40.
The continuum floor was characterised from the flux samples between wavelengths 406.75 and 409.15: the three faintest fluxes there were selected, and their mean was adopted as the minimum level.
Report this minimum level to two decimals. 1.87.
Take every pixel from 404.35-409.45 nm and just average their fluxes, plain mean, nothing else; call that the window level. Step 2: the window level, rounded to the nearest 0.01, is 2.09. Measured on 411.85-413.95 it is 2.19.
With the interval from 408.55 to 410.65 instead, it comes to 2.02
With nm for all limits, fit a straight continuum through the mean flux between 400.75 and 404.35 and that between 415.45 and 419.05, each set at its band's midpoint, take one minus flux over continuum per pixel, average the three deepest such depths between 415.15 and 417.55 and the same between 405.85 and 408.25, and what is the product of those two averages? 0.012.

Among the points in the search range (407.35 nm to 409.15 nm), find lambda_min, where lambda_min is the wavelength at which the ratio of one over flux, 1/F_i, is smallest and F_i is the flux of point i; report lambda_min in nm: 409.00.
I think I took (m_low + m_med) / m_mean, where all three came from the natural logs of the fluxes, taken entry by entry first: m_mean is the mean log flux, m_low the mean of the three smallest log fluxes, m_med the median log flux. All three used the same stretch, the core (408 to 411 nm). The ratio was 1.83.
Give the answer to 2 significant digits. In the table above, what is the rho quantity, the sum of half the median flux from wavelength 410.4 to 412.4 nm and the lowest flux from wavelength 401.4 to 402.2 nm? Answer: 3.3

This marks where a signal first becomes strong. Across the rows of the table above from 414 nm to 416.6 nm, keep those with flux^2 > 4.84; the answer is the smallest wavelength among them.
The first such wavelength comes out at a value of 414.10 nm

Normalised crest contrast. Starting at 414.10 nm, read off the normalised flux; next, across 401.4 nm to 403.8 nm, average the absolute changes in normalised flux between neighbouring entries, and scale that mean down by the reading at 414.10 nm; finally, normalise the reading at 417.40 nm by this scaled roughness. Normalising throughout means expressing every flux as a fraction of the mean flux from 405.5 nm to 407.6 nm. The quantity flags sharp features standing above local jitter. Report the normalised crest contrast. 29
